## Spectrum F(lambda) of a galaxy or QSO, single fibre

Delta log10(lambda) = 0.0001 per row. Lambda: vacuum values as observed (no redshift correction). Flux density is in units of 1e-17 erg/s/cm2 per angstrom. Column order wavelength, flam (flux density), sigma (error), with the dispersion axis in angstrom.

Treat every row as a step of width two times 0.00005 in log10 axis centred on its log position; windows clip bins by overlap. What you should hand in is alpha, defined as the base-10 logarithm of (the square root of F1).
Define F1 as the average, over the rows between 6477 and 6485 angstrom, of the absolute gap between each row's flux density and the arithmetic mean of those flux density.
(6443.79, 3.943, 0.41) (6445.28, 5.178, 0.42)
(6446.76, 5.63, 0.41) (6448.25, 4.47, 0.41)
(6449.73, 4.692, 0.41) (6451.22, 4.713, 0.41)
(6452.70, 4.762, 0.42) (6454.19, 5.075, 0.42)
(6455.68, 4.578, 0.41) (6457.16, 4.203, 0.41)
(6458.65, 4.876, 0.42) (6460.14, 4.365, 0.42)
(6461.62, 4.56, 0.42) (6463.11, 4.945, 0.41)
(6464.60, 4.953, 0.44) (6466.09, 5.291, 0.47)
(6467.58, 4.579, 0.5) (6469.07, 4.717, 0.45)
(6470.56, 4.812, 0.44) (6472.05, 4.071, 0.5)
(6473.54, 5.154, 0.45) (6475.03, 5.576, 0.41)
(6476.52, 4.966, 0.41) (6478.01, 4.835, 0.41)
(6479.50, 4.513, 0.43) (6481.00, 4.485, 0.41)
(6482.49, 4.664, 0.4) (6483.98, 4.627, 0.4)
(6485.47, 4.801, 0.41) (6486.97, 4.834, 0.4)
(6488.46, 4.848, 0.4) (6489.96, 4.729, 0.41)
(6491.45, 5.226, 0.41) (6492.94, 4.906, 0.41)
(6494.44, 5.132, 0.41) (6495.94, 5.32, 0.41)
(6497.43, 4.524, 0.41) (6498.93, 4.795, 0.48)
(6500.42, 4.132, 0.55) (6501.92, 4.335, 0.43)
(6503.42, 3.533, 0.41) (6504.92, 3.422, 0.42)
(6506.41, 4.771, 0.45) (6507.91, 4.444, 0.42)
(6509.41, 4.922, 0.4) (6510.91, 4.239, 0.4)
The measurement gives -0.50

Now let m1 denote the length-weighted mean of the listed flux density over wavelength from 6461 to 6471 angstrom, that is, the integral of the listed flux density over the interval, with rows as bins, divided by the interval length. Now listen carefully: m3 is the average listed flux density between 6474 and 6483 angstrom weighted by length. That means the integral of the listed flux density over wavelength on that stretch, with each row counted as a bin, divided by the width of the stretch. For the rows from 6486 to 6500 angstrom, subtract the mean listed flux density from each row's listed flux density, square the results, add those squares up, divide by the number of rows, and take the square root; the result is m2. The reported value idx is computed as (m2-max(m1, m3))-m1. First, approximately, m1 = 4.84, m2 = 0.24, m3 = 4.85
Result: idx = -9.5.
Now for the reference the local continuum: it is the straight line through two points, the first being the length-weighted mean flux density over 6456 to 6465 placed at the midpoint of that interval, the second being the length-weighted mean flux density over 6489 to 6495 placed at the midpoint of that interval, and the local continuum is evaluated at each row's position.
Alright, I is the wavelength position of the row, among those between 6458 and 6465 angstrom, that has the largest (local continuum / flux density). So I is 6460.14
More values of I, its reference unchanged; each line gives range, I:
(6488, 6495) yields 6489.96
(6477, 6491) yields 6481.00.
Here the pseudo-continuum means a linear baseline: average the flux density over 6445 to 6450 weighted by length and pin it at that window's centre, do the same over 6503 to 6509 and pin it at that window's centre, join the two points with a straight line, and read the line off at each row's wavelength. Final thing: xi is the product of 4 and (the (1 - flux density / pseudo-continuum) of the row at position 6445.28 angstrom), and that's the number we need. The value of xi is -0.1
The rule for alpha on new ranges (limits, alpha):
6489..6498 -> -0.30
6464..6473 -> -0.28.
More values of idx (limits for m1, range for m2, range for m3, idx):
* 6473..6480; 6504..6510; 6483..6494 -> -9.5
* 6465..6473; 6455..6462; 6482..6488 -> -9.2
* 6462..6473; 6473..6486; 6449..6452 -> -9.2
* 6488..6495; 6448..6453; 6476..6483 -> -9.8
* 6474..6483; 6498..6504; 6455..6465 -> -9.3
